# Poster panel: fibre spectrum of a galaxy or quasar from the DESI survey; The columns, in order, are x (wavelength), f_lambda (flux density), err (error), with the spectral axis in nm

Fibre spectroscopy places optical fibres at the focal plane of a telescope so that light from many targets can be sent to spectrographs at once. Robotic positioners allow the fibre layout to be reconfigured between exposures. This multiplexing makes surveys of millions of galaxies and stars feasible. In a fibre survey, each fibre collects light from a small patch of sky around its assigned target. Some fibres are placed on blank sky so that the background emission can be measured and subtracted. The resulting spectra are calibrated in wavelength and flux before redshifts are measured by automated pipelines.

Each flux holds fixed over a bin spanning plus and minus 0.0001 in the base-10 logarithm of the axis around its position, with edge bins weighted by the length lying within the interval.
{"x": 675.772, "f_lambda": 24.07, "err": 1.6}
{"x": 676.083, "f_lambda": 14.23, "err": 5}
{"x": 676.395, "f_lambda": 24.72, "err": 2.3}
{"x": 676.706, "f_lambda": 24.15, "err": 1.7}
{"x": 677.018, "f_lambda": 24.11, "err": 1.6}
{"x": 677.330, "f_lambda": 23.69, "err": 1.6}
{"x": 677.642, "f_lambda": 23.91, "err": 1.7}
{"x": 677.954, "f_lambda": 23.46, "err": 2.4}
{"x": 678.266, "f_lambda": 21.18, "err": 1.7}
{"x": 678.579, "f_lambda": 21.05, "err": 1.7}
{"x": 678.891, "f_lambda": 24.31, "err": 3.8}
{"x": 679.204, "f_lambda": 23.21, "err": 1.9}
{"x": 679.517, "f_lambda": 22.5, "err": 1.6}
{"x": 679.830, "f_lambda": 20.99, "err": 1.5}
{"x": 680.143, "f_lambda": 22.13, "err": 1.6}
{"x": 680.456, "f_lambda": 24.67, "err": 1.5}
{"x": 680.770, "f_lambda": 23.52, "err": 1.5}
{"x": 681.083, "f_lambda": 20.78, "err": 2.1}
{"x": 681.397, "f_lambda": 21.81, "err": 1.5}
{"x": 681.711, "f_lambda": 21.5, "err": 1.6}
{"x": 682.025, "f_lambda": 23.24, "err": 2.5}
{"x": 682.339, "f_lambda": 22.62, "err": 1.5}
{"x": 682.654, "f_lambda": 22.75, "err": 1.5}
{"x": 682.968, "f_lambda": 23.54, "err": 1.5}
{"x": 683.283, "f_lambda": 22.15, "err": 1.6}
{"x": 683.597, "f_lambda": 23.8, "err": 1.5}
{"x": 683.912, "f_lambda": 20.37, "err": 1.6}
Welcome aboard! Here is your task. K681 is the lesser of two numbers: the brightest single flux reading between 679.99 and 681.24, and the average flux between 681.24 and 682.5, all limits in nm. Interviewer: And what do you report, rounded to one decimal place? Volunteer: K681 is 22.3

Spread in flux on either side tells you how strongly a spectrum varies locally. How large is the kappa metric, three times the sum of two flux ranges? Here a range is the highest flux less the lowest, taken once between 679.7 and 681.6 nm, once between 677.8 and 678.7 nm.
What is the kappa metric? 19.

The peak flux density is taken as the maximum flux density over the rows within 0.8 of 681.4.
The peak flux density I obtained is 23.52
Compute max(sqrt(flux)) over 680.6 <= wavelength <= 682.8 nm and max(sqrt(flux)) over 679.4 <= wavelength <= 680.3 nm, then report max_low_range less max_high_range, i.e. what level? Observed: -0.11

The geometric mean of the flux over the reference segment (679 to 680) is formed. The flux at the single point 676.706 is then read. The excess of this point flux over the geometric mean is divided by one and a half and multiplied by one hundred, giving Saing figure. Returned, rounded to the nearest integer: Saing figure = 129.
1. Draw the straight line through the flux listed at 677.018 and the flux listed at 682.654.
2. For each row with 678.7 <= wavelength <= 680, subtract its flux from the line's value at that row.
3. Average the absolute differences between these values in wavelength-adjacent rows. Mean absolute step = 1.03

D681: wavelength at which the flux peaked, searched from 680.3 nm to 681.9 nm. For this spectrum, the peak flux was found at 680.456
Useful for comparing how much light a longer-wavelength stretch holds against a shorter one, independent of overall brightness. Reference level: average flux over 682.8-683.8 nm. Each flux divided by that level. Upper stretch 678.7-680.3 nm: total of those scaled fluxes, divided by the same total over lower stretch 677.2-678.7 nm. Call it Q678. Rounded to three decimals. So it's 0.999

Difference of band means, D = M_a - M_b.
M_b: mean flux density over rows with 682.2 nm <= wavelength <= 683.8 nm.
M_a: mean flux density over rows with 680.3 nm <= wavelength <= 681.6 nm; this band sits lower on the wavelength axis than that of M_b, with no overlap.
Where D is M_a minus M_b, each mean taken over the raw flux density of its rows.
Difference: -0.3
